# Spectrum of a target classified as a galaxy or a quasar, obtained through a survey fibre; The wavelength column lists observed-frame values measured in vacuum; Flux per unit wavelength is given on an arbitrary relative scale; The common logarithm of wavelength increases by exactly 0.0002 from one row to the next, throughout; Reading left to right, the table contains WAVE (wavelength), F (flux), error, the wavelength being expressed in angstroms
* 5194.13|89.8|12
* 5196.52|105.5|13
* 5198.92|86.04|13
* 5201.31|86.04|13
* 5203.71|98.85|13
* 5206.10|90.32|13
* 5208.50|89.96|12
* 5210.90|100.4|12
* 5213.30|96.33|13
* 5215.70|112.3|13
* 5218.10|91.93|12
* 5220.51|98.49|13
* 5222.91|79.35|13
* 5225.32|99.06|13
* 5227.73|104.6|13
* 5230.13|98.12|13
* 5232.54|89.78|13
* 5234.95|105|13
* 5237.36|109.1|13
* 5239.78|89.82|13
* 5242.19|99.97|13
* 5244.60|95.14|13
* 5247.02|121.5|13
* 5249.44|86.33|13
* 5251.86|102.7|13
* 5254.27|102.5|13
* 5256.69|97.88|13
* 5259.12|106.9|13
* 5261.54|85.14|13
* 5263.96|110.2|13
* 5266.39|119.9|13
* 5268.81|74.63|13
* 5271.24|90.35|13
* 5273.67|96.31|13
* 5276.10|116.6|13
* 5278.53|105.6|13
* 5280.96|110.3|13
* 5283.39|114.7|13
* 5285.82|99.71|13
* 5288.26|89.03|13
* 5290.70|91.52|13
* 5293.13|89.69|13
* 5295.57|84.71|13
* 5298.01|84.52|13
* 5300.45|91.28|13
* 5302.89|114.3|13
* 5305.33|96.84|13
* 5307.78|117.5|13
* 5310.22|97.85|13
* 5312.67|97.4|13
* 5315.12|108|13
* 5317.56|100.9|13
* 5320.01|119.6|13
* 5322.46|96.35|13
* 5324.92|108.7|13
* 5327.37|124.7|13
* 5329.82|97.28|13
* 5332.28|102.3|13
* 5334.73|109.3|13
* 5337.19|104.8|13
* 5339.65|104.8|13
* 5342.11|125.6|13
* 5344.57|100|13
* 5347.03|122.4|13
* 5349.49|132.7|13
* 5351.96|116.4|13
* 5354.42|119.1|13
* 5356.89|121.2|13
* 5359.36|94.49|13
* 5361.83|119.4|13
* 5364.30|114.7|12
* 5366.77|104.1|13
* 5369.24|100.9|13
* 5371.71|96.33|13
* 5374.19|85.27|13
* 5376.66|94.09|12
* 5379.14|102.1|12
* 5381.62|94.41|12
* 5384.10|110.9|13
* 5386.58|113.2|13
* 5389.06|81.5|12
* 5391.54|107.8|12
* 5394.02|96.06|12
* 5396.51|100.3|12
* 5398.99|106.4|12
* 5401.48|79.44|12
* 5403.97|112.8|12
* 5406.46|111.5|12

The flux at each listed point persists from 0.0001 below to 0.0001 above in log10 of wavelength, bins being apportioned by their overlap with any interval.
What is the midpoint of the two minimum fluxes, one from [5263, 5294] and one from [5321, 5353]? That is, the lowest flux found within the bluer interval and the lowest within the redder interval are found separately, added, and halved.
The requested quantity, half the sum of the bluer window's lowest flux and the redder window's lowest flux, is 85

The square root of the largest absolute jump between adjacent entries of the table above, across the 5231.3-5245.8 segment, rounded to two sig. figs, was 4.4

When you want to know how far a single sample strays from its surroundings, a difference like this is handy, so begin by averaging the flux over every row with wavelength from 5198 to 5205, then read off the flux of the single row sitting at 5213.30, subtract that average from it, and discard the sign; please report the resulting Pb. 6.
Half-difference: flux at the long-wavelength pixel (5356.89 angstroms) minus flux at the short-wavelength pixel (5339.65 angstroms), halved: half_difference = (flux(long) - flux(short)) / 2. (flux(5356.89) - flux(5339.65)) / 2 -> 8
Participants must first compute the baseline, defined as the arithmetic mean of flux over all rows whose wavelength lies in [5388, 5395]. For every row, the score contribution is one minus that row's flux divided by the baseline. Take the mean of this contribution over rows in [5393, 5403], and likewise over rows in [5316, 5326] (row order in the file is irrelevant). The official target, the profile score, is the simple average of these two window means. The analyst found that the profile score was -0.06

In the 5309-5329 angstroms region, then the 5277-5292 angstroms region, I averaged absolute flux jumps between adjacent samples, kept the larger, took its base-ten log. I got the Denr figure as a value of 1.10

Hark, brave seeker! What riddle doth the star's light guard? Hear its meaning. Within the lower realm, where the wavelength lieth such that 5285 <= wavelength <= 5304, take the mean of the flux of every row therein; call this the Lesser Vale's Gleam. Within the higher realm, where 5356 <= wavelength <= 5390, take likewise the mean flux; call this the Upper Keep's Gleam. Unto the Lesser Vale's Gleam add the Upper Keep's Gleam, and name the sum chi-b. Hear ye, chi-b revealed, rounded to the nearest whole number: 195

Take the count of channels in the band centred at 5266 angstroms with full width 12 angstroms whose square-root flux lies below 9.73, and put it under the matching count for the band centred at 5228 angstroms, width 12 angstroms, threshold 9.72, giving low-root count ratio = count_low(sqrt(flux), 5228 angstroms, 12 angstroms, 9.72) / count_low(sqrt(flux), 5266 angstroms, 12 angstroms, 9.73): 0.67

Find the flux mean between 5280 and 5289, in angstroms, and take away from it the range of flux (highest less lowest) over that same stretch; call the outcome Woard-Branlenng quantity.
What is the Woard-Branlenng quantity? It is 78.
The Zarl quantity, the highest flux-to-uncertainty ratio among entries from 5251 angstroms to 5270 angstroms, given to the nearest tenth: 9.2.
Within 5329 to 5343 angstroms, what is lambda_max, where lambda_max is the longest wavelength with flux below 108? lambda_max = 5339.65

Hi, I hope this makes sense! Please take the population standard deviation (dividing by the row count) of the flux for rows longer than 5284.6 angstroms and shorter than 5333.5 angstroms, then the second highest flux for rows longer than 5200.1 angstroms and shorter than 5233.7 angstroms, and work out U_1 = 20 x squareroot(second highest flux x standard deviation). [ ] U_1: 686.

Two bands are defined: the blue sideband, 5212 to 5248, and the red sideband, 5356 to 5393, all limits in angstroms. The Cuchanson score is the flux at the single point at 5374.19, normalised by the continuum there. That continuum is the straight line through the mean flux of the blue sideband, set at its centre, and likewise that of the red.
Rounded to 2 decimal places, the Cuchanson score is 0.83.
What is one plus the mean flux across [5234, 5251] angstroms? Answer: 102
